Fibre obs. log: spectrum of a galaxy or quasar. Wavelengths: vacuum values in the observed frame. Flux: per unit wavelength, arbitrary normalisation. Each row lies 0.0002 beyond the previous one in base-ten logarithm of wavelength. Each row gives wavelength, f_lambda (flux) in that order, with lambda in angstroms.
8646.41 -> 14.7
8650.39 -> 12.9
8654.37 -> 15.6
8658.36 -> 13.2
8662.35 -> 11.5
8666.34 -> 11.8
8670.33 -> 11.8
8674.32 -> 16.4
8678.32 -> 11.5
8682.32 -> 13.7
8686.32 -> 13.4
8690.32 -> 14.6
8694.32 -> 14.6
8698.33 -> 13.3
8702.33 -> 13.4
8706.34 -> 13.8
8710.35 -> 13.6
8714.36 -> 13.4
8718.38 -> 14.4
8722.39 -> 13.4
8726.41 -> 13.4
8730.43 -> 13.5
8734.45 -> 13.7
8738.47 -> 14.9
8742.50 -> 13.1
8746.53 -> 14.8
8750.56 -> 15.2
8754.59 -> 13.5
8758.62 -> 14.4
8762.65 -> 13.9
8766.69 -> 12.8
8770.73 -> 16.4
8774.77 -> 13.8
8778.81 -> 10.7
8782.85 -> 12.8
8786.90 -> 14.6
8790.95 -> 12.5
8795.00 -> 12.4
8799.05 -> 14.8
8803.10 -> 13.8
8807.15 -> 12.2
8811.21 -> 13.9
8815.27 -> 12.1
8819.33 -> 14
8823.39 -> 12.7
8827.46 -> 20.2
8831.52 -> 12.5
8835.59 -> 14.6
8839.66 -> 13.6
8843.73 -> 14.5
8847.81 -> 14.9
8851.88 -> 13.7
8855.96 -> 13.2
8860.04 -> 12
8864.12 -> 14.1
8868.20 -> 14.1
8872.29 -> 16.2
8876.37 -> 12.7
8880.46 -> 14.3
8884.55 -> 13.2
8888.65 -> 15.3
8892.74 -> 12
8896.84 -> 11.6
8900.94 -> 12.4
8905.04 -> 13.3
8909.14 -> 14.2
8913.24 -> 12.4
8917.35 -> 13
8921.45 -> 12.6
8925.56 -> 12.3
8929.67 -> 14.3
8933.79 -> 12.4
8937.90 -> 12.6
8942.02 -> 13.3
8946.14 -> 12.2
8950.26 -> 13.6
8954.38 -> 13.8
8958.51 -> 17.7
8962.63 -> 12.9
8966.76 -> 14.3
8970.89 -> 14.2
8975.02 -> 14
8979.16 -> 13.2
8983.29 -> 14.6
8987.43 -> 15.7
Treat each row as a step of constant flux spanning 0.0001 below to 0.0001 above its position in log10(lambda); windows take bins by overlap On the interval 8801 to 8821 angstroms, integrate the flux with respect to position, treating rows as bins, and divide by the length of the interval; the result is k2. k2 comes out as 13.2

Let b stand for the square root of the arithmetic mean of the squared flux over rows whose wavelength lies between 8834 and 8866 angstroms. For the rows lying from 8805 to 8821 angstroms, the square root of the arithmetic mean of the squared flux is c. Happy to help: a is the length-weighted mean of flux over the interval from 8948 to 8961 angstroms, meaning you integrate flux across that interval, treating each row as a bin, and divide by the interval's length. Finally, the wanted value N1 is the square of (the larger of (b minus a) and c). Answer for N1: 171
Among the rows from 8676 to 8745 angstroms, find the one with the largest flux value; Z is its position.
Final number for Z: 8738.47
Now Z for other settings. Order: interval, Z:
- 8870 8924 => 8872.29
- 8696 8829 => 8827.46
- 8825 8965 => 8827.46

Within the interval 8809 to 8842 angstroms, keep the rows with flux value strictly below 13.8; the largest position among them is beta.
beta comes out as 8839.66 angstroms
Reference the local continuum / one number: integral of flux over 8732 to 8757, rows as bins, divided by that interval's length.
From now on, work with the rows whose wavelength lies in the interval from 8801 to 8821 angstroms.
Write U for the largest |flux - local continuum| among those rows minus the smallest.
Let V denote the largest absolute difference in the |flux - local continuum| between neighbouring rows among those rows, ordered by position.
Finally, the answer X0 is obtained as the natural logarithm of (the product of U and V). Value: 1.3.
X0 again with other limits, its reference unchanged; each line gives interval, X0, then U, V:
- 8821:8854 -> 3.2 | 5.7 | 4.5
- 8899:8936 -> 1.2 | 1.9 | 1.8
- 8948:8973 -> 2.4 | 3.5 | 3.1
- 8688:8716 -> -1.4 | 0.5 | 0.5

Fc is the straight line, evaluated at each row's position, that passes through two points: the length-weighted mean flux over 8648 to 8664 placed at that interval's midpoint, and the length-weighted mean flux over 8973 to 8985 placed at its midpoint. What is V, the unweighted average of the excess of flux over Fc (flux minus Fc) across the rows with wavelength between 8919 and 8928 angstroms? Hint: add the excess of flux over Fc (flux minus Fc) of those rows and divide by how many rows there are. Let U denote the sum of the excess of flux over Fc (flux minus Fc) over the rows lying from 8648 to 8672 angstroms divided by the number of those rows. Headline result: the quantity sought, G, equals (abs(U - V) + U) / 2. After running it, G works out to 0.10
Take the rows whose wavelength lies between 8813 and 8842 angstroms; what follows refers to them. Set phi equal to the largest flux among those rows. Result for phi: 20.2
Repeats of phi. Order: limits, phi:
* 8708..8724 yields 14.4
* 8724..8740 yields 14.9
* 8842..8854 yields 14.9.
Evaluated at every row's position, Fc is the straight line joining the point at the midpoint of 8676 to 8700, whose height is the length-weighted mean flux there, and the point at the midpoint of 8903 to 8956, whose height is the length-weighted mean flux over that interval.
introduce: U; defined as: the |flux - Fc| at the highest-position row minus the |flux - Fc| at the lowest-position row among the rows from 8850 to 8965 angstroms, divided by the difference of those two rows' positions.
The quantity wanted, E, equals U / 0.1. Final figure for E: 0.0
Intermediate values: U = 0.00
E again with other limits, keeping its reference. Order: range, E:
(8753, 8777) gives 0.2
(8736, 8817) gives 0.0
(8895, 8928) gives -0.3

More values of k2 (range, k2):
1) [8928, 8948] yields 12.9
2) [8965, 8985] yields 14.0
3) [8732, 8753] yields 14.3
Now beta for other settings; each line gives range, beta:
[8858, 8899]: 8896.84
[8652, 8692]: 8686.32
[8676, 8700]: 8698.33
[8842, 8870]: 8860.04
